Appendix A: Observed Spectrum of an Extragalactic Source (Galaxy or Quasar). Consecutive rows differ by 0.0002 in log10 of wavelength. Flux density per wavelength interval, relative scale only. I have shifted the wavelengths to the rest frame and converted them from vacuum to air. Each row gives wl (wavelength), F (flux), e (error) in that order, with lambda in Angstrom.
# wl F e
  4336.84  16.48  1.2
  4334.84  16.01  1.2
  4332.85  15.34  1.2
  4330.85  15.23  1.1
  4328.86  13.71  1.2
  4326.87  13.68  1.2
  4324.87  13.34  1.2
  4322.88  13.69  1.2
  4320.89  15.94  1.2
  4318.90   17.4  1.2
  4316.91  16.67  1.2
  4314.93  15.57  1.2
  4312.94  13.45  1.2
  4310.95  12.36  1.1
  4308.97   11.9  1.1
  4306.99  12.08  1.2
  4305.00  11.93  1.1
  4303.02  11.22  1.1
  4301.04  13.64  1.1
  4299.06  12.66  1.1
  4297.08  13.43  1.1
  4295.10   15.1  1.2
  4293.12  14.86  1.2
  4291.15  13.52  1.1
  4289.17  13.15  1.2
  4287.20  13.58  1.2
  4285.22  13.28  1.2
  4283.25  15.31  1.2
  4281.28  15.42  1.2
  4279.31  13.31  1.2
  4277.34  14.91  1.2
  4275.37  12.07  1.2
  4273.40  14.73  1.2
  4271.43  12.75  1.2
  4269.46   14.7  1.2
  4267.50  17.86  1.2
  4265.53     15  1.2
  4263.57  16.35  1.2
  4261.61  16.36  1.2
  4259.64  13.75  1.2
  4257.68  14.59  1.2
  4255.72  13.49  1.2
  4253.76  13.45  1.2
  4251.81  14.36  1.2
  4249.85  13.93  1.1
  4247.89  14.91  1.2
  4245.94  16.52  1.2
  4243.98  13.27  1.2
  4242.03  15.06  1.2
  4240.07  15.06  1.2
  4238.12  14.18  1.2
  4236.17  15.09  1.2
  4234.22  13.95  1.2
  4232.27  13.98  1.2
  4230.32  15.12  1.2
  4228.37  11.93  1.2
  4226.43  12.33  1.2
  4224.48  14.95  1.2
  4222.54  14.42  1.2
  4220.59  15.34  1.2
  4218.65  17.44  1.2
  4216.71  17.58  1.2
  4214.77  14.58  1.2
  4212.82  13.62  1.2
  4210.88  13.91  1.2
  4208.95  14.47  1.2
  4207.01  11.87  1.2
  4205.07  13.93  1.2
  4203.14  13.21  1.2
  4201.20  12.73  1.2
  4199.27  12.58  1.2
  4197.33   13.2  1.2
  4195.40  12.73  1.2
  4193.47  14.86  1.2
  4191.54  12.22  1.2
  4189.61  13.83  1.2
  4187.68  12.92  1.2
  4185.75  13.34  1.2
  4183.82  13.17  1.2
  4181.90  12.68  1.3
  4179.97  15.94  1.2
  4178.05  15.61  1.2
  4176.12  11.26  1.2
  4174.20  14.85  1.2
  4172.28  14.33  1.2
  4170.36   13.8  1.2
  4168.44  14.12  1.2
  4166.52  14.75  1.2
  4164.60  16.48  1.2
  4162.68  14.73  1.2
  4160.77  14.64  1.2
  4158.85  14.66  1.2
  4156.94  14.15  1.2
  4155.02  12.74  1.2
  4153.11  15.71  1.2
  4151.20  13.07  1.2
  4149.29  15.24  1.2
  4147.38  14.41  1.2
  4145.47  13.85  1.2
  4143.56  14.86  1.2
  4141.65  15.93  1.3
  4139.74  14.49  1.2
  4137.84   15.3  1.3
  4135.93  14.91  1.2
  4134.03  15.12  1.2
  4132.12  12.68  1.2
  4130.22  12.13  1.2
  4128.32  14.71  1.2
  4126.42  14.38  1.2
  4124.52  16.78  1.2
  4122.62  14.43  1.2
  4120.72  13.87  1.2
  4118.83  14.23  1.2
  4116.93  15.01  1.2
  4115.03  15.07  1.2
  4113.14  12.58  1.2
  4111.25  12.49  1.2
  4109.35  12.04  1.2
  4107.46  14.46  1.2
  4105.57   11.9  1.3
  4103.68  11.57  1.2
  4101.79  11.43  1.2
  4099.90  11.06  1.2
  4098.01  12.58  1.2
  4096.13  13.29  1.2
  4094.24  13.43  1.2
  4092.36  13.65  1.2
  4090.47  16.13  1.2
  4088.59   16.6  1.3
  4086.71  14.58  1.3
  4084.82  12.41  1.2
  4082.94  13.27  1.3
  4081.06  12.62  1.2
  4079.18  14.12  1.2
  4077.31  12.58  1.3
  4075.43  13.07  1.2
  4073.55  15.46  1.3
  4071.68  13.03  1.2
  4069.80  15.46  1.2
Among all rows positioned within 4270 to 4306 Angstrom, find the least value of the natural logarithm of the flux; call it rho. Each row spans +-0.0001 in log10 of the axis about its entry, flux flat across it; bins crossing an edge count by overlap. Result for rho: 2.42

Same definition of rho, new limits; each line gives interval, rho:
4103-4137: 2.45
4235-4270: 2.59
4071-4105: 2.40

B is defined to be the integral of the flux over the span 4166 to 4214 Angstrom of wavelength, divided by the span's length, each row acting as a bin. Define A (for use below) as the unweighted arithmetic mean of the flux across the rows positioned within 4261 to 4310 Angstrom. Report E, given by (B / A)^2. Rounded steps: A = 14.0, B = 13.59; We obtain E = 0.95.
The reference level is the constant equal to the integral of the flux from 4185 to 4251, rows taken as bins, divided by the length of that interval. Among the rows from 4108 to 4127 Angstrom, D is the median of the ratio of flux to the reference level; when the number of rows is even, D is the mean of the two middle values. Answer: 1.015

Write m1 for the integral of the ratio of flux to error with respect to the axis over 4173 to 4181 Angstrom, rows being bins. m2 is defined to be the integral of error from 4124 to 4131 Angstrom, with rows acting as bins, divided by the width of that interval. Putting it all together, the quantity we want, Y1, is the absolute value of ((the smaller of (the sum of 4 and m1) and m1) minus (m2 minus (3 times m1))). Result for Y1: 382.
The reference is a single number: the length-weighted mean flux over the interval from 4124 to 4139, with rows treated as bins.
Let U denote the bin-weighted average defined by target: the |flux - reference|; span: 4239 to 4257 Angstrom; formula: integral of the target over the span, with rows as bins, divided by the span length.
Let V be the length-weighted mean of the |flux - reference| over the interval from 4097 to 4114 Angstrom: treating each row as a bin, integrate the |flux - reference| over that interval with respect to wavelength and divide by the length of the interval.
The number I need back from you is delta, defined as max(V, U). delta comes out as 2.21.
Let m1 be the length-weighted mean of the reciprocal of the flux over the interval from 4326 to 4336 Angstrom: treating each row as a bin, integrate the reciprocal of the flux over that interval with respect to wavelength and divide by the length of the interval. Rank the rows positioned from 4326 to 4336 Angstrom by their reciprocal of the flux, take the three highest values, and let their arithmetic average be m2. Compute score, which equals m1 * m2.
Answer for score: 0.0048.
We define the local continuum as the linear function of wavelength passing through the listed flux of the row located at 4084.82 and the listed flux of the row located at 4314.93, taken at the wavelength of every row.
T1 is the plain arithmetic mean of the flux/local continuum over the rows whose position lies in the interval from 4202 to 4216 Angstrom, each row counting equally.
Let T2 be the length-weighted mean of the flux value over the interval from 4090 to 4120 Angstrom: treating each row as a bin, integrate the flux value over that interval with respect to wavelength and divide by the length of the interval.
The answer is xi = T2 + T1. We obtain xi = 14.1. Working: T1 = 0.97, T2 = 13.1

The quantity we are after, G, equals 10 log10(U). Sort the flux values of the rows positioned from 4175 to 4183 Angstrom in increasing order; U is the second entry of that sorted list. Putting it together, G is 11.0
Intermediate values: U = 12.68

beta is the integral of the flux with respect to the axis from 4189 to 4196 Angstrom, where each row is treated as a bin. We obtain 94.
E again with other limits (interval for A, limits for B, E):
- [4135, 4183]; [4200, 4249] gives 0.98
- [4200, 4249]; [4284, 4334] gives 0.93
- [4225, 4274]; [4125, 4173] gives 0.99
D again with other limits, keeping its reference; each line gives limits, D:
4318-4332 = 0.973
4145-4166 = 1.039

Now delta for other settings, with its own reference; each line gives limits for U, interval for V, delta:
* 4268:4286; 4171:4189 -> 1.31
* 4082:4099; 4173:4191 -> 1.39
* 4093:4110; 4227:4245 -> 2.00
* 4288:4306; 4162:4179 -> 1.40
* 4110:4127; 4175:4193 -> 1.55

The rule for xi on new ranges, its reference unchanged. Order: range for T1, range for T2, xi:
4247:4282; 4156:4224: 15.1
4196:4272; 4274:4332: 14.9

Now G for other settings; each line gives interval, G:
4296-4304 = 11.0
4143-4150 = 11.6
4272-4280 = 11.2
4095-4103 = 10.6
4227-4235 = 11.4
